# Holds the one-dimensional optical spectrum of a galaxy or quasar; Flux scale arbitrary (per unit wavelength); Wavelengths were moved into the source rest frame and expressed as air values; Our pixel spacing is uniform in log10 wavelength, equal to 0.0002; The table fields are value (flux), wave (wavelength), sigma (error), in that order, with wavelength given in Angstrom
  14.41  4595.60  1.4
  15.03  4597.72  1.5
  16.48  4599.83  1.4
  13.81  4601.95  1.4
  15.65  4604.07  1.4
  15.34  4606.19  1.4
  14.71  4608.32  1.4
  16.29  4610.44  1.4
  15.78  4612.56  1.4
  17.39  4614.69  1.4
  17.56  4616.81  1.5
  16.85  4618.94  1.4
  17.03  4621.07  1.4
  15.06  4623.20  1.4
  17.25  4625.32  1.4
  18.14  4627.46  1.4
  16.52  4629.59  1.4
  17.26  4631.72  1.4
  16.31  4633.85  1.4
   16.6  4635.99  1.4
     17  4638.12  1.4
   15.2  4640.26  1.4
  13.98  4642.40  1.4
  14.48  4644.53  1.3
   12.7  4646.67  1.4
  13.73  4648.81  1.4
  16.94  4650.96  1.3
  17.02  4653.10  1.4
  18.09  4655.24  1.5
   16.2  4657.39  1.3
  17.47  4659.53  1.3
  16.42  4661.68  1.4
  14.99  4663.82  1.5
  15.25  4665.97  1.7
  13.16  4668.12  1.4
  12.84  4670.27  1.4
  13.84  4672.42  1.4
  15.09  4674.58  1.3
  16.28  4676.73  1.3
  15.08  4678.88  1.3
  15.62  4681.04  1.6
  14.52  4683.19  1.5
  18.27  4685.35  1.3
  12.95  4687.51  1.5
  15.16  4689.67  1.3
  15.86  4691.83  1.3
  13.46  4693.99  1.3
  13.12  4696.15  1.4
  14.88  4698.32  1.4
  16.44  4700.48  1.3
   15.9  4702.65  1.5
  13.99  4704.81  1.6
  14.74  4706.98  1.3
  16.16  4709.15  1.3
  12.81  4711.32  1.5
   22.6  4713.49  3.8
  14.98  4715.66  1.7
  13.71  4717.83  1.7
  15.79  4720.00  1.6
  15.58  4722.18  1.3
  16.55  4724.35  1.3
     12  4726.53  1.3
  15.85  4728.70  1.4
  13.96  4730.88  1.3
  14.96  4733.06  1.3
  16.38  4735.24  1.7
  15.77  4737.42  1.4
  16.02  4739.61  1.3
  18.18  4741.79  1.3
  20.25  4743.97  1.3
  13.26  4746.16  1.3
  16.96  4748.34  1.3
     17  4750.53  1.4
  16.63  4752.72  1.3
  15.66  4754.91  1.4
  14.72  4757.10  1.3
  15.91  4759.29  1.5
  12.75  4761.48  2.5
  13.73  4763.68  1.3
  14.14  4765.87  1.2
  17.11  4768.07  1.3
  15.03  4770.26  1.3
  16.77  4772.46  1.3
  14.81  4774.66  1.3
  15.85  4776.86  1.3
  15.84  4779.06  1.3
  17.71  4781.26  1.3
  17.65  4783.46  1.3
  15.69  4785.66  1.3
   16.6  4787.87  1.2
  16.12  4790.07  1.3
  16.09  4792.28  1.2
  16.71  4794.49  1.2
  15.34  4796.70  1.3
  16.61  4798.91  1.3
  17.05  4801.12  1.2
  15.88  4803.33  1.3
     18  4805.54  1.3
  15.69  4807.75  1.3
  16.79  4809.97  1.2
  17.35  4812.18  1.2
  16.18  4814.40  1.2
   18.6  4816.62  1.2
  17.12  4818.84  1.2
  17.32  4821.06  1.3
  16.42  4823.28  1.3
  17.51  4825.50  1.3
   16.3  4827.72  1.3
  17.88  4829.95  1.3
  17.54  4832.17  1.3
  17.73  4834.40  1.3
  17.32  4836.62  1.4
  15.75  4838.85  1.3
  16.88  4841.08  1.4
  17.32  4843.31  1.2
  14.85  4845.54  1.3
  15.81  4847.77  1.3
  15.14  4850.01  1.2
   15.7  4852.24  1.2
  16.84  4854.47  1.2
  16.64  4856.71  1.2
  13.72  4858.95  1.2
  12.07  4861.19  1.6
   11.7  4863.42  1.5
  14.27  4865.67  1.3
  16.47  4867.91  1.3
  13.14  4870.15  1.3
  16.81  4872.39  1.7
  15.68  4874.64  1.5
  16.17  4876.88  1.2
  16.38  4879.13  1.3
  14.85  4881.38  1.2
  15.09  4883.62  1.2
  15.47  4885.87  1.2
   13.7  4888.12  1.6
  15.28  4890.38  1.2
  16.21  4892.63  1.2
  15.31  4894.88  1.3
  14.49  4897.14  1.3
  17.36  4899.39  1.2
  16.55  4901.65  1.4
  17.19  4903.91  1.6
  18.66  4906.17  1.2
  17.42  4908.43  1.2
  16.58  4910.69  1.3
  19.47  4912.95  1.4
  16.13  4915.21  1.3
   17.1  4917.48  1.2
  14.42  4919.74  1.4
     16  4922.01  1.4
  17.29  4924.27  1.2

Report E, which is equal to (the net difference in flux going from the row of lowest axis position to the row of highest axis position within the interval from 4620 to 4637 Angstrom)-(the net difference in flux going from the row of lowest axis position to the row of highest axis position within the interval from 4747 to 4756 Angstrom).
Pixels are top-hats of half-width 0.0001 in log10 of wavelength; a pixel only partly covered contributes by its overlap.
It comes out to 0.9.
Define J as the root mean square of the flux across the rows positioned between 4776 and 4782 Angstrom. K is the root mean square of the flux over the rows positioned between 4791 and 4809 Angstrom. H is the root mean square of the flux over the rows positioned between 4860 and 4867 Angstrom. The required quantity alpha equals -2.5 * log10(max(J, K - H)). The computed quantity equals -3.04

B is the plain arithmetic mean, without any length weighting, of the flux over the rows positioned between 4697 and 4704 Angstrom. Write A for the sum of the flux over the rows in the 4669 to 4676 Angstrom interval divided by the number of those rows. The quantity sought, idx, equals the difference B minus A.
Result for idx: 1.8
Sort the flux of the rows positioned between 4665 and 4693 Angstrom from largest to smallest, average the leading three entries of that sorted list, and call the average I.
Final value 16.8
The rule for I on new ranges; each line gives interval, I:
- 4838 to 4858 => 17.0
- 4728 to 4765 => 18.5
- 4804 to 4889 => 18.2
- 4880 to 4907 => 17.7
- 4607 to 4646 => 17.7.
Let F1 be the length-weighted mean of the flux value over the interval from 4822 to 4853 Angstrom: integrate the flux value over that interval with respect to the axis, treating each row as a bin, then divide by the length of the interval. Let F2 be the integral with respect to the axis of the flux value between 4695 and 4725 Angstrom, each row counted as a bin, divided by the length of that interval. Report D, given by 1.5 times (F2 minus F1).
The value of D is -1.6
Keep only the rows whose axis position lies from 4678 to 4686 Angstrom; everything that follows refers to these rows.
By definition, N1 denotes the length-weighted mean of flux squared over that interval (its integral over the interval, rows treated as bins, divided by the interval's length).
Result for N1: 250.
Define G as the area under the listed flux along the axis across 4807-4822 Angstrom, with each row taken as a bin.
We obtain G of 255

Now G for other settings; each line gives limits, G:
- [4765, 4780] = 235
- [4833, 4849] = 264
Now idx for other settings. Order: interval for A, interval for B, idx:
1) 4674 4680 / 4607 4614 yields 0.1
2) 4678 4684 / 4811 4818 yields 2.3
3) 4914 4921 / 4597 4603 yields -0.8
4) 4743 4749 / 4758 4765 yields -2.7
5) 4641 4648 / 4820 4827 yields 3.4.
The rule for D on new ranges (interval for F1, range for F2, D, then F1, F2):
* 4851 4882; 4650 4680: 0.9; 15.0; 15.6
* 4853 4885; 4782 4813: 2.3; 15.0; 16.5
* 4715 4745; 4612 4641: 1.5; 15.7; 16.7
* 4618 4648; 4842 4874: -1.4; 16.0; 15.1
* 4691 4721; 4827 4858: 1.8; 15.3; 16.5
